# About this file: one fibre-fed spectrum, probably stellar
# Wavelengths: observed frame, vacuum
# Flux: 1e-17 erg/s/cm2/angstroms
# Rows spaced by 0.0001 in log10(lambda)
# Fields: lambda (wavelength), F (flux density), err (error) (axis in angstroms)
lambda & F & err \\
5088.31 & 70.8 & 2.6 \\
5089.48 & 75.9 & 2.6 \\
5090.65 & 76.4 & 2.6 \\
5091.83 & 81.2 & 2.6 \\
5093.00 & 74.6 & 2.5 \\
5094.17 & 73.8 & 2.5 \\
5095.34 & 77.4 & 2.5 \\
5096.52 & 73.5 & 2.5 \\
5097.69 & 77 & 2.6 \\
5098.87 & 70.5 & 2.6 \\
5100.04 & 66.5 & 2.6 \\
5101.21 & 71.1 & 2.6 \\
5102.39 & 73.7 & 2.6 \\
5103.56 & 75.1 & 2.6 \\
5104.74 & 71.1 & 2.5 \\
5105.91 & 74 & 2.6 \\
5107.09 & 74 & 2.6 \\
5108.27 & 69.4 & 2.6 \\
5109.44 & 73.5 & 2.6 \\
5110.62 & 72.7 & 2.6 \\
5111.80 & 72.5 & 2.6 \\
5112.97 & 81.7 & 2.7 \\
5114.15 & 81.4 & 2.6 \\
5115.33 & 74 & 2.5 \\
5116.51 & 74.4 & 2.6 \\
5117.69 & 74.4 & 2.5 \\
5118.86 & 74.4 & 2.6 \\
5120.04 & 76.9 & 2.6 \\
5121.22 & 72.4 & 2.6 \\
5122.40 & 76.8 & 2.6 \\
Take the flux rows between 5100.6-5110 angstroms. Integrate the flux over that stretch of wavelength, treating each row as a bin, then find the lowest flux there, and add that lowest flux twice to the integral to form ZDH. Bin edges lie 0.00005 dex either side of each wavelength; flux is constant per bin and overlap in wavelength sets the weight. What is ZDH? 823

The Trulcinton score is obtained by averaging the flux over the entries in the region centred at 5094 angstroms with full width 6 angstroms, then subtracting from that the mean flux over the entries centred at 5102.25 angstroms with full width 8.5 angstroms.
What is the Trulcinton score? 4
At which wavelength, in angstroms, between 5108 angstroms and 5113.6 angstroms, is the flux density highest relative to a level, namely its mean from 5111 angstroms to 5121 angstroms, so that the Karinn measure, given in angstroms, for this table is 5112.97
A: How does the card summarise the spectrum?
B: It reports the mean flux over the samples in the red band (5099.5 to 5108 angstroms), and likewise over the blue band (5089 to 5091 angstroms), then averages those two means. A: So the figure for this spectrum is 74.2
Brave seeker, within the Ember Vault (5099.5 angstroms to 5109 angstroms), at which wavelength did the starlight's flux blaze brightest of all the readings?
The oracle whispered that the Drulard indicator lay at 5103.56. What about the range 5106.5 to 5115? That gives 5112.97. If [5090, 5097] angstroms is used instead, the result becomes 5091.83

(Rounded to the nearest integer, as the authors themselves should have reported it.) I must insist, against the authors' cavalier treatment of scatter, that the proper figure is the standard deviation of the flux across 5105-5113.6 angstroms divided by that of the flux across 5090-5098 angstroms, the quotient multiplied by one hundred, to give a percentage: 141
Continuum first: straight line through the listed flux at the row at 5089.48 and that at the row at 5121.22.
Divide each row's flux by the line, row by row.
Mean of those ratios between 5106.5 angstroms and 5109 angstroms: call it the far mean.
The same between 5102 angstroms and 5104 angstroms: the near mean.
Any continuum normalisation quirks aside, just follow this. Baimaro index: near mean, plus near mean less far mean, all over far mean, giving 1.06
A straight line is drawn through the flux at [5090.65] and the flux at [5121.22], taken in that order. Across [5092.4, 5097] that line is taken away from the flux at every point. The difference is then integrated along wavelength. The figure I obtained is -5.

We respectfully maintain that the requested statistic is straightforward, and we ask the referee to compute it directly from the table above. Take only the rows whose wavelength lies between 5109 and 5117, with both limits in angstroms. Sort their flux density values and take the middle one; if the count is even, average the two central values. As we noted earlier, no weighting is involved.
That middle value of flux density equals 74.0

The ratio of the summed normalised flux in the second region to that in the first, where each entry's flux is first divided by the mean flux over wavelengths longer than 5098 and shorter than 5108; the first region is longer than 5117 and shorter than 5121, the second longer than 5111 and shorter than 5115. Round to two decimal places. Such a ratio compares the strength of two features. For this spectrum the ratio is 1.04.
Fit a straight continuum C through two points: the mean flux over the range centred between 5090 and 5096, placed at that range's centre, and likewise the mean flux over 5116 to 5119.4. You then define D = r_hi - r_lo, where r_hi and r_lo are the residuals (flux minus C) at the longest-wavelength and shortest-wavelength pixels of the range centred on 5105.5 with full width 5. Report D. -1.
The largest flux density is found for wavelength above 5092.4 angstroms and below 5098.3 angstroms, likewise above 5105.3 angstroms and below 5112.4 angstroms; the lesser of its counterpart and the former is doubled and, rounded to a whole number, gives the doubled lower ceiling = 148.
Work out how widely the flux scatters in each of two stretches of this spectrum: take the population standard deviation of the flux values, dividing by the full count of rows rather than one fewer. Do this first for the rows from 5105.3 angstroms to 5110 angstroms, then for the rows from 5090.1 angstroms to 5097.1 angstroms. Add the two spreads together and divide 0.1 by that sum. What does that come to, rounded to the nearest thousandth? 0.022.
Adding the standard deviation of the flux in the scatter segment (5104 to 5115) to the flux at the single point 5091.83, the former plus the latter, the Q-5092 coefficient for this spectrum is 85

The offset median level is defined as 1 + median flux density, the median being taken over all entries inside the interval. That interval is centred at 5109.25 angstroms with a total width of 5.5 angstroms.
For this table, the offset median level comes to 73.7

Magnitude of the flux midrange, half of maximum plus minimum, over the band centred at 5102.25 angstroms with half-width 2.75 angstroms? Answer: -4.63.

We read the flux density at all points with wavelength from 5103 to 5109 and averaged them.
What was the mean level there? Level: 73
